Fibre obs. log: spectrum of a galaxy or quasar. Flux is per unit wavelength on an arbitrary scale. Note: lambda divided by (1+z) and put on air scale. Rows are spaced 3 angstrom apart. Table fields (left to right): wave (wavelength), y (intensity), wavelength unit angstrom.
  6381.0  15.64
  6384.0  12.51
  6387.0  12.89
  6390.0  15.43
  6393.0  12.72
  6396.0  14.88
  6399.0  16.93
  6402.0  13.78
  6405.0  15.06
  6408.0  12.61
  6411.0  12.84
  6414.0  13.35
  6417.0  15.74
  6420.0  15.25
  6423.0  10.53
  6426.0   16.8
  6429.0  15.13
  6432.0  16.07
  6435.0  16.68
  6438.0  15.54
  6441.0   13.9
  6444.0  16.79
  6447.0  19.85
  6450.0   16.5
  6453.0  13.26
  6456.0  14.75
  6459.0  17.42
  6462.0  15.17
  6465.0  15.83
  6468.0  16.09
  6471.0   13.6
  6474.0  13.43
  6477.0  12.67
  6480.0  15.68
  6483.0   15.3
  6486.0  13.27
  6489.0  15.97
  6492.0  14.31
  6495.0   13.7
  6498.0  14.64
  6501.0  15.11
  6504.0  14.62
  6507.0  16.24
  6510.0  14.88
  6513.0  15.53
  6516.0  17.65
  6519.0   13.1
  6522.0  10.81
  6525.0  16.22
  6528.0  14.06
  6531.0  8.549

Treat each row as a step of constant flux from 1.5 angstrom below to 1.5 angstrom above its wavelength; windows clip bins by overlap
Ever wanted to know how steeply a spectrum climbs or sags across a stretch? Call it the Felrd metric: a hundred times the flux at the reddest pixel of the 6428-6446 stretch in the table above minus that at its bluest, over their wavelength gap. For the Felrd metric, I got 11.1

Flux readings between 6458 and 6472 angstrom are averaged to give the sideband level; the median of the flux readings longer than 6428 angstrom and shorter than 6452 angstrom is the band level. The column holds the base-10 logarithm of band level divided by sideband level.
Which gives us 0.02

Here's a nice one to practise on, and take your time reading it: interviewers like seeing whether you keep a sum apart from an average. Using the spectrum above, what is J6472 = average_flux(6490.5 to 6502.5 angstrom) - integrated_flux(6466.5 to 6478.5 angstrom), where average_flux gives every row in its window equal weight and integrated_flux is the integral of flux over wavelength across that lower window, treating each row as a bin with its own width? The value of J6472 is -153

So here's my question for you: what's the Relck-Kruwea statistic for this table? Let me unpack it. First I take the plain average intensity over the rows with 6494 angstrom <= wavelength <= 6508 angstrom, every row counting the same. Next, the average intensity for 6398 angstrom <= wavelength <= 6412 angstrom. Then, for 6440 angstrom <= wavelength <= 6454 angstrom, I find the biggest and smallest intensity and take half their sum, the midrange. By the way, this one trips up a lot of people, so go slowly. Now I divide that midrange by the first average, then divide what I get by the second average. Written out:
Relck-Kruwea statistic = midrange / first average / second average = 0.078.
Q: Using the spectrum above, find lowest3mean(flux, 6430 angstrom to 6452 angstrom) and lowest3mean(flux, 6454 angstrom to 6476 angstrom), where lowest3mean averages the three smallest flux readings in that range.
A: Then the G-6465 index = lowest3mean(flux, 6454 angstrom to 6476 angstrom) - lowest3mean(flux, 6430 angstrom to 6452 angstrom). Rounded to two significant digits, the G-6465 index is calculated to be -1.2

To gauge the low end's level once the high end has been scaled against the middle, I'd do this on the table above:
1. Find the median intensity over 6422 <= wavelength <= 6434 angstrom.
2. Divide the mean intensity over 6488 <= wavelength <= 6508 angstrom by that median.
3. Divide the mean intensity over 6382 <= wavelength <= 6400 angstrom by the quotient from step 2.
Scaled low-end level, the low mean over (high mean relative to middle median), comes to 14.9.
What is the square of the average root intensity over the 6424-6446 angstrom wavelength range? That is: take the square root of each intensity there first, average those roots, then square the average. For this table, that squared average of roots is 15.8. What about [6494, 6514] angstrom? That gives 15.0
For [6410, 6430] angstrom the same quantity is 14.2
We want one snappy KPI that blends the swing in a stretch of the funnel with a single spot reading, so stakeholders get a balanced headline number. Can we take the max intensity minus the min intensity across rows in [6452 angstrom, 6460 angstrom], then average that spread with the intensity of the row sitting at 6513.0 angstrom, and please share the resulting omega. 9.8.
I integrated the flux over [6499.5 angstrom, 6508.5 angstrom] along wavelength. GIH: 138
